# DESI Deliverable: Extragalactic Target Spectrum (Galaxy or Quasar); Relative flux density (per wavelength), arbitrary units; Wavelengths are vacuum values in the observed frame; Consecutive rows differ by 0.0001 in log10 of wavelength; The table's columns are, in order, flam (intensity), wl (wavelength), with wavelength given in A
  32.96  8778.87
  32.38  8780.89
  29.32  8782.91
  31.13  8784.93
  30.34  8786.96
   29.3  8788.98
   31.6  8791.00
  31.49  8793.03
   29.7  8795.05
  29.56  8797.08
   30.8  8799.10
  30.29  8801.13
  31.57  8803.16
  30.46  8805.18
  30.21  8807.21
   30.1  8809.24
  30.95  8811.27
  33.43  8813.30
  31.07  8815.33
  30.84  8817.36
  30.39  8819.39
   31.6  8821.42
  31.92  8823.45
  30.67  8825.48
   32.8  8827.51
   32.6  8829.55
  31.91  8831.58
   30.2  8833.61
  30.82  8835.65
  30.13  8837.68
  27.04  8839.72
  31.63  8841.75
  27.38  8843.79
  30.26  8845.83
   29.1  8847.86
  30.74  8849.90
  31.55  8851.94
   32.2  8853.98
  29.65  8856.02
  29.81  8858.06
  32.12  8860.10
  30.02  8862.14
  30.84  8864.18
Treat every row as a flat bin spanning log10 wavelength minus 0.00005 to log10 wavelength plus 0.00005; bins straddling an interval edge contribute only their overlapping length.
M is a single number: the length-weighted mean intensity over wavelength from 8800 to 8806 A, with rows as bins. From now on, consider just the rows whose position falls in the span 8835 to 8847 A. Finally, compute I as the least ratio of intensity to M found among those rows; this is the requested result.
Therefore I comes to 0.88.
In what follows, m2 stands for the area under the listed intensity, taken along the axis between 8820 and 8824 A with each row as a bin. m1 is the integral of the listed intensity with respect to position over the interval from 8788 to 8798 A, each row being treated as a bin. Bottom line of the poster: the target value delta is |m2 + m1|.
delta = 430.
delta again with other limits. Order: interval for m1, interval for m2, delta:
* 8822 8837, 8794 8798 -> 592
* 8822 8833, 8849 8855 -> 540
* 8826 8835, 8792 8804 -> 652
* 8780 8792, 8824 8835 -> 716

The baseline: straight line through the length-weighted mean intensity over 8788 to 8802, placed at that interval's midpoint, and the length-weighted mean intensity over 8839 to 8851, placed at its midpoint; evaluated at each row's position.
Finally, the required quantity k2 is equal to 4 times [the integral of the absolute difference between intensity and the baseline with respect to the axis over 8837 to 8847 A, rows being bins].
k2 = 65.4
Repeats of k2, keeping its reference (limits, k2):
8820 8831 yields 90.3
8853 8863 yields 63.4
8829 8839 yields 57.8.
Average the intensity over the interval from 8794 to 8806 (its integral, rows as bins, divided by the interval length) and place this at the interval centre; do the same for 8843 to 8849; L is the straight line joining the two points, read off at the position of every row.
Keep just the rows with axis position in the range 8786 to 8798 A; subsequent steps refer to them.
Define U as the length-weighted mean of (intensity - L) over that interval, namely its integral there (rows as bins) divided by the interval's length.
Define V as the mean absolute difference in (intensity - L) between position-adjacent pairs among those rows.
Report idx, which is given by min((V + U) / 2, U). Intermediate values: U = -0.3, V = 1.04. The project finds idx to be -0.3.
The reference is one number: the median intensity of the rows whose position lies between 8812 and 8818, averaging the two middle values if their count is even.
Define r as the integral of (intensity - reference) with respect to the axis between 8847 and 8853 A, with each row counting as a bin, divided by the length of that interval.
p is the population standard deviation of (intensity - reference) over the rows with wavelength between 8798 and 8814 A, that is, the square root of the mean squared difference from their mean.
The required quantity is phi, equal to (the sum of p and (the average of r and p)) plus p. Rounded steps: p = 1.0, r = -0.6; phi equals 2.3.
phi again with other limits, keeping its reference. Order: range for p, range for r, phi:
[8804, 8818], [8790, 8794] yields 2.9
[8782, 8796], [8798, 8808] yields 2.1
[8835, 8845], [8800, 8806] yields 4.5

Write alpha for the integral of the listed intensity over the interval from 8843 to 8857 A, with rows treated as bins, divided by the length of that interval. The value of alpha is 30.2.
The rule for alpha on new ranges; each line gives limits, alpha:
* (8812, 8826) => 31.4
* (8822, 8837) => 31.5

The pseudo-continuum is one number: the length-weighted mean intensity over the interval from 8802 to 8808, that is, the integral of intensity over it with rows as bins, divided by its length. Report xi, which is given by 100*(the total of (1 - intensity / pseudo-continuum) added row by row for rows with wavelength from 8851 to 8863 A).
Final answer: -2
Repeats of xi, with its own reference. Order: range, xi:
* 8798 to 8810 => 4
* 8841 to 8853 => 13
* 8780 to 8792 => 2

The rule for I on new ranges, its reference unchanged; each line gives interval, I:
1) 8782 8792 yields 0.95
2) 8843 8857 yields 0.89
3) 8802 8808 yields 0.98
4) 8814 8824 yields 0.99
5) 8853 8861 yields 0.96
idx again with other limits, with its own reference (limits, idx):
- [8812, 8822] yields 1.3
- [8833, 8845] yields 0.3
